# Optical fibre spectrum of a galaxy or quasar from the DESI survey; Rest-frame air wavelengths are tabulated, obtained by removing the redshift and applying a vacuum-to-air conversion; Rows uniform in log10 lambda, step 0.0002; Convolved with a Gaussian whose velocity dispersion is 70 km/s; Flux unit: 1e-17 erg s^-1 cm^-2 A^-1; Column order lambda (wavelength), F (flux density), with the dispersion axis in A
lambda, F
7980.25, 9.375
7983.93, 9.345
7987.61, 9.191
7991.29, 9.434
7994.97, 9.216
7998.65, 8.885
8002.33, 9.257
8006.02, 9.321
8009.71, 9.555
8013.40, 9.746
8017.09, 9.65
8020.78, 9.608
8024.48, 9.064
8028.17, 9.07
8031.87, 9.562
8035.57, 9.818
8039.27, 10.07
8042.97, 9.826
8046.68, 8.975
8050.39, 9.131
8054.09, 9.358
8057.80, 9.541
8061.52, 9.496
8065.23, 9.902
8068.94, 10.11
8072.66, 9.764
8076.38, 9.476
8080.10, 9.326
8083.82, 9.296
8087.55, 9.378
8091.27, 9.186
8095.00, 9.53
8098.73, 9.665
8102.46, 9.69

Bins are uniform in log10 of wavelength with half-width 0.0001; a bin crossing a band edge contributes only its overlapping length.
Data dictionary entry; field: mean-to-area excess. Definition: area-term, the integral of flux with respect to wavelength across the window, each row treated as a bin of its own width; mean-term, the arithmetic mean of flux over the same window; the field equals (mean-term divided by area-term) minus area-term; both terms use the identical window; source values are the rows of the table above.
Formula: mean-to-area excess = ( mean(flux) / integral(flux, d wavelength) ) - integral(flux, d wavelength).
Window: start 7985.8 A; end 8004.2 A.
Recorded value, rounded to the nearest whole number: -169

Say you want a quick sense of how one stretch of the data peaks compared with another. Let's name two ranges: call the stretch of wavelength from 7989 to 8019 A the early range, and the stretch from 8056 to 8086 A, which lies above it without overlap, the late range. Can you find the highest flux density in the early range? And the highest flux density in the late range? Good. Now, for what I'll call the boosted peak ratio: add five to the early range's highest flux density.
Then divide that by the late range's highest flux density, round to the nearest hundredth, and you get 1.46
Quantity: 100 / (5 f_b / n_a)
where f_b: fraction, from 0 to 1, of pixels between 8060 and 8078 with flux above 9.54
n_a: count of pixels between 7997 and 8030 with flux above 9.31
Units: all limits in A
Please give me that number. 167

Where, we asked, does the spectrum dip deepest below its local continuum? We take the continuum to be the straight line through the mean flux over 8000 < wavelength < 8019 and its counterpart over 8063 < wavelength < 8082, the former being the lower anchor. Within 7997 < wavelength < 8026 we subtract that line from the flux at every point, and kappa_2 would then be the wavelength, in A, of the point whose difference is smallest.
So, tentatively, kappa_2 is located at 7998.65 A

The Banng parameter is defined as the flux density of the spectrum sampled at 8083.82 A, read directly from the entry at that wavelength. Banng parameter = 9.296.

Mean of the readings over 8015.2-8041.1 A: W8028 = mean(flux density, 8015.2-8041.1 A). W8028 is 9.55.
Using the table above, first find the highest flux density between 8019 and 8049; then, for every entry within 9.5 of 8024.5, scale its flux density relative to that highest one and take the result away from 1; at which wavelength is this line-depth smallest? 8017.09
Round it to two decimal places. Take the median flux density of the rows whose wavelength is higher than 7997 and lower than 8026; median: 9.44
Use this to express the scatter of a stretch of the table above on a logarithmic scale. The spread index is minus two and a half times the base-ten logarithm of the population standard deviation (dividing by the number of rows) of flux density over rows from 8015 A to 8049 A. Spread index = 1.09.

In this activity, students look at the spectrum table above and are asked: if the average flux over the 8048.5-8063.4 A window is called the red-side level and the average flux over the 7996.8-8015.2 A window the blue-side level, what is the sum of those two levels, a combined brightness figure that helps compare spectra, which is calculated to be 18.7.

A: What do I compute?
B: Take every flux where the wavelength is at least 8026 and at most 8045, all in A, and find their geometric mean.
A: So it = 9.66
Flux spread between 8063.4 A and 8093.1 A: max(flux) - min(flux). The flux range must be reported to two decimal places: 0.92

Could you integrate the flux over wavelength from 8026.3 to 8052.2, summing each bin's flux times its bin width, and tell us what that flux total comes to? 246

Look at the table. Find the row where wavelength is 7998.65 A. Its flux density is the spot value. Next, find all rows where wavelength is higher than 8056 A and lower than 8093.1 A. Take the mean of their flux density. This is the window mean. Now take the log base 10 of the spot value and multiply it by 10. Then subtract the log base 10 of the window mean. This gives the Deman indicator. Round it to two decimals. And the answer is 8.51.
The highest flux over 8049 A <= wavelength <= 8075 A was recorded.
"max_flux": 10.11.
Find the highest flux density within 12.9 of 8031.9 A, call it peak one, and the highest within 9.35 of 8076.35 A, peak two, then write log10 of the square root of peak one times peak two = 1.00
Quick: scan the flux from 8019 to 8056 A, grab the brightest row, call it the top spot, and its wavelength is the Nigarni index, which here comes 8039.27 A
